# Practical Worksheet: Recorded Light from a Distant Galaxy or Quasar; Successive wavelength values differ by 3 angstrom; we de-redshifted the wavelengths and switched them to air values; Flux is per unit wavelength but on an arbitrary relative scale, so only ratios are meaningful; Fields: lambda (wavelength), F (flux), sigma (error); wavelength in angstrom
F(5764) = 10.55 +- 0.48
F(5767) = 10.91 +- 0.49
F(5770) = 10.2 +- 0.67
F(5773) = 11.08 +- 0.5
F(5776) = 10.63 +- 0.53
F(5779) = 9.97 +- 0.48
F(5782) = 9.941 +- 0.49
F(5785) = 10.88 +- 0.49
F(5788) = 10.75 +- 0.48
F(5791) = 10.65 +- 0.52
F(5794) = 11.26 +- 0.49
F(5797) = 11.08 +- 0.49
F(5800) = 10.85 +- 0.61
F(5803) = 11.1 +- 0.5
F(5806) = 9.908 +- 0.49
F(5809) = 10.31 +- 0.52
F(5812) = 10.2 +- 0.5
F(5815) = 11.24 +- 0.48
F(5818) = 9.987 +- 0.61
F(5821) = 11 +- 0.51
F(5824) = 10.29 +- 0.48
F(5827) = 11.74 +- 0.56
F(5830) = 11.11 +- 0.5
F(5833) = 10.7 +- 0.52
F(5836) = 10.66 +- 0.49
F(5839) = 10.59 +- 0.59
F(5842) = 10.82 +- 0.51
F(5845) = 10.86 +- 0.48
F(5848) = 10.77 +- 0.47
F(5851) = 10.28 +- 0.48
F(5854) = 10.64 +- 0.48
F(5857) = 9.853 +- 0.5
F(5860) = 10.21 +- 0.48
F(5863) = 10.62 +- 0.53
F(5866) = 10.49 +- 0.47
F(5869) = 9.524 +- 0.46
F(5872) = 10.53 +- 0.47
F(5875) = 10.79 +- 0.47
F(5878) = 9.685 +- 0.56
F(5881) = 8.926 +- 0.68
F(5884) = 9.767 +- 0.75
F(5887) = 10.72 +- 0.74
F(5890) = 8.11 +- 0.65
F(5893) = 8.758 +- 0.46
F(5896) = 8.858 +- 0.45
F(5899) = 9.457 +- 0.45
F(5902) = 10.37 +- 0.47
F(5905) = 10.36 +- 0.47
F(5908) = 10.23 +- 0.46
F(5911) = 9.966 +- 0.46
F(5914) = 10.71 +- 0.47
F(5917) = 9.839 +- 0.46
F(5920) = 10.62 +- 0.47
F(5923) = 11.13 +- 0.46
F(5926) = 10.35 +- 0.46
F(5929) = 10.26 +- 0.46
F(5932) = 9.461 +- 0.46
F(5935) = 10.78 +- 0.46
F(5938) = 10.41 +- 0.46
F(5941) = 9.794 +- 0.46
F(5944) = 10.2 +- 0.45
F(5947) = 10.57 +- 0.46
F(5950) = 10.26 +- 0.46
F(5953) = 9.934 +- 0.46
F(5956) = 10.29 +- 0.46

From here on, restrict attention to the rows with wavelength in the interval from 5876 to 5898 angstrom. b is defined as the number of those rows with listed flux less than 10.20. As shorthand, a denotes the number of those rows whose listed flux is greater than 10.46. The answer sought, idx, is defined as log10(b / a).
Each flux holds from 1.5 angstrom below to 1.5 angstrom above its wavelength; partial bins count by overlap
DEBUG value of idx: 0.8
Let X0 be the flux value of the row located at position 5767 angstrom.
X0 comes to 10.91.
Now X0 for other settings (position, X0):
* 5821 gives 11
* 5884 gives 9.767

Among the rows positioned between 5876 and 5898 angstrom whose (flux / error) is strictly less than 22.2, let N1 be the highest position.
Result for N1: 5896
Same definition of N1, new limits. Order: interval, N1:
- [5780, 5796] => 5791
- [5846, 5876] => 5869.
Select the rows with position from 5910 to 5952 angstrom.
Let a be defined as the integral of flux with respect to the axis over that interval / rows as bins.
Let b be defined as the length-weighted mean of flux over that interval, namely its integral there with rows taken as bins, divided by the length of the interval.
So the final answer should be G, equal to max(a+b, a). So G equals 443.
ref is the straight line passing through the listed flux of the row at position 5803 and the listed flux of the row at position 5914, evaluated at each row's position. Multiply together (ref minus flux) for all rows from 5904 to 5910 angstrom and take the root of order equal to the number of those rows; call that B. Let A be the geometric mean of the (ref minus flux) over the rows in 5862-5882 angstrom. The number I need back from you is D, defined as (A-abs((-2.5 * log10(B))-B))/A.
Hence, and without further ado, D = 0.0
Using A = 0.5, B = 0.44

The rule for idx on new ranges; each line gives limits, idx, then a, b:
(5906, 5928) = -0.2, 3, 2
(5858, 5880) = -0.3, 4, 2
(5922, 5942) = 0.0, 2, 2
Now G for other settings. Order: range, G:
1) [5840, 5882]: 443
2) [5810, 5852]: 461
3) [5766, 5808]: 458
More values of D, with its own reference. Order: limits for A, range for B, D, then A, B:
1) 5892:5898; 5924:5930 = 0.6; 2.0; 0.36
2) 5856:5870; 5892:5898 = -3.3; 0.6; 1.97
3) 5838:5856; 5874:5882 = -0.1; 0.2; 0.50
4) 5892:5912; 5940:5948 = -0.9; 0.8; 0.20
